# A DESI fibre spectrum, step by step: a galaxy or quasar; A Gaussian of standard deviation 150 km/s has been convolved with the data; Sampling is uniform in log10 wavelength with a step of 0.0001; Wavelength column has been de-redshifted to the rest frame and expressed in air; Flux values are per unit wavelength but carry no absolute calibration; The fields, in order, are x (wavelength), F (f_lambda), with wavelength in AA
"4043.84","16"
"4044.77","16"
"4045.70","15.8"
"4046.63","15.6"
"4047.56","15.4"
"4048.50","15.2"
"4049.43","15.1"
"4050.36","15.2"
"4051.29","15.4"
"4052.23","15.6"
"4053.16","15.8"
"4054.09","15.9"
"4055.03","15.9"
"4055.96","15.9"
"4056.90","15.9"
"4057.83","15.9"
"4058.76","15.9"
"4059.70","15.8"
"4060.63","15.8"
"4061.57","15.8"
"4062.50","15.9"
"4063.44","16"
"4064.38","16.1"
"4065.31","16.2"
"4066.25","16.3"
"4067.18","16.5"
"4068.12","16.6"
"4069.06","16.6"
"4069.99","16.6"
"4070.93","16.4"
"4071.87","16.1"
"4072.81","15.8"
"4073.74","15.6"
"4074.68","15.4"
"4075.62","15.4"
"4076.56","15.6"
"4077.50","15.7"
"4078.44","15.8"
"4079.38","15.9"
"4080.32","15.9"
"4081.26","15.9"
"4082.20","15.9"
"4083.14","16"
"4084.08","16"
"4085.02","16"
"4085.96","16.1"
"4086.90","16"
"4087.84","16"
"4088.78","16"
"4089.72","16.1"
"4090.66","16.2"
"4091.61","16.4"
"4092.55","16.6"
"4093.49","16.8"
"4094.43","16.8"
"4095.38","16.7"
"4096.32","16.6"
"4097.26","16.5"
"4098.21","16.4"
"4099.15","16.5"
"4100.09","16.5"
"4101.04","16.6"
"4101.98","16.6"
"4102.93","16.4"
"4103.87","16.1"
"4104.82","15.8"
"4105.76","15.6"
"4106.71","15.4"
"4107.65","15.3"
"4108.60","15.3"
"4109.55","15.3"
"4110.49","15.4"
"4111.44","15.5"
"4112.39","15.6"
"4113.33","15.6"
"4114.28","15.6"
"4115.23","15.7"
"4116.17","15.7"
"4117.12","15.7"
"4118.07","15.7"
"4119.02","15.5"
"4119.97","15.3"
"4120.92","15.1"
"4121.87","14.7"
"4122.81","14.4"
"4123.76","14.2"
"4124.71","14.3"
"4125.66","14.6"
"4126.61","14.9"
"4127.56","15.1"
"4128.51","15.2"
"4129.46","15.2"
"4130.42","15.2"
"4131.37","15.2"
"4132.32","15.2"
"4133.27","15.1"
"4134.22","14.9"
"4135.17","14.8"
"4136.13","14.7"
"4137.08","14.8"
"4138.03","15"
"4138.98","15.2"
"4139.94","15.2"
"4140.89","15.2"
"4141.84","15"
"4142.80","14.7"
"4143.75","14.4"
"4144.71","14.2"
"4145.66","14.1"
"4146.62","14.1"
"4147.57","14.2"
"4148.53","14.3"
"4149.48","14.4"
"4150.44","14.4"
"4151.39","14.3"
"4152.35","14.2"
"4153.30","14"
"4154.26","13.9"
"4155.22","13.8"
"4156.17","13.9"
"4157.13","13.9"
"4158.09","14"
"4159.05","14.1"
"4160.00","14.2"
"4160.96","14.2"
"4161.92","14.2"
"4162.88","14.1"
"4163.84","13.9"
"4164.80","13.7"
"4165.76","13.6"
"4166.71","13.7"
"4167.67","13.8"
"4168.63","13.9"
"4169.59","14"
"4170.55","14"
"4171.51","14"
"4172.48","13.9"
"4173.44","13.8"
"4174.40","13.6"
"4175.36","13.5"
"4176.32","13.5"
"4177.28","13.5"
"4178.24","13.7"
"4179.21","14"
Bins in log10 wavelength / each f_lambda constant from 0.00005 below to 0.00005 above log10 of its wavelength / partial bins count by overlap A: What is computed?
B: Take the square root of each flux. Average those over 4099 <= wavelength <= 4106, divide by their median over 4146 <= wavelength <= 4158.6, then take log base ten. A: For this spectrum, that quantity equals 0.031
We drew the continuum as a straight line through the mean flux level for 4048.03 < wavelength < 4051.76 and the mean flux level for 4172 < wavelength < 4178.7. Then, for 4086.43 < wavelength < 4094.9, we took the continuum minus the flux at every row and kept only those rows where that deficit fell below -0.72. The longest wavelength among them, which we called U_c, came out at 4094.43 AA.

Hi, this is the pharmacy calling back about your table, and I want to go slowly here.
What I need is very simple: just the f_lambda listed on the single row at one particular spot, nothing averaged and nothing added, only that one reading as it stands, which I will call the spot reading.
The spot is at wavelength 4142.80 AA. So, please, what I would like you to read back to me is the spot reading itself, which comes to 14.7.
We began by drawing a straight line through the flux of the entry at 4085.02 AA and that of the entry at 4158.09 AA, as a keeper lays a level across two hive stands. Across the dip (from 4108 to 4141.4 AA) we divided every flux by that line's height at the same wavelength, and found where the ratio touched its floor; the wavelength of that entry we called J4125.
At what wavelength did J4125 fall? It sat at 4123.76 AA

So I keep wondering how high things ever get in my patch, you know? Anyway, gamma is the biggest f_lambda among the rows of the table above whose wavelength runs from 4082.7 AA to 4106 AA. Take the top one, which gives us 16.8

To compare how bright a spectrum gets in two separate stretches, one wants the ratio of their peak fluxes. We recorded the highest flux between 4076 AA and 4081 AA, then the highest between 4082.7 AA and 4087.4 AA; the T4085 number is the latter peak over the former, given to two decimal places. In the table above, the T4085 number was 1.01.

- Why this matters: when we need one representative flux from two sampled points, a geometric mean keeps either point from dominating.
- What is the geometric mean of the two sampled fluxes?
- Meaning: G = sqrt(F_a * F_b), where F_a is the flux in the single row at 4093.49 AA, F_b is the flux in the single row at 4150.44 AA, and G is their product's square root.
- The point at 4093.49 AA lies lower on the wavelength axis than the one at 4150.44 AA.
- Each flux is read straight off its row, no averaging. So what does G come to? 15.6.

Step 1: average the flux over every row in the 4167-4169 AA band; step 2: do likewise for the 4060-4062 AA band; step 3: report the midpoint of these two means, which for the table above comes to 14.8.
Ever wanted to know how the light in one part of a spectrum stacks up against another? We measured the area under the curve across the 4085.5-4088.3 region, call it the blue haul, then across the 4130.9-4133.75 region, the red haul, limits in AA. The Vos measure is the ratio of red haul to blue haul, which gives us 0.96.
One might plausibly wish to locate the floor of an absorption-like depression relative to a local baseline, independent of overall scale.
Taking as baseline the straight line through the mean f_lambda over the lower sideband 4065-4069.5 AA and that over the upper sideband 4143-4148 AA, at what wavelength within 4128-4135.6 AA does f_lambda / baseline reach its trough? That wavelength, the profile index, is 4135.17 AA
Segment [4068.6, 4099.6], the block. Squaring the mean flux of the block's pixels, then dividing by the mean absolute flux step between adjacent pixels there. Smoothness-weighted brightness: 2523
